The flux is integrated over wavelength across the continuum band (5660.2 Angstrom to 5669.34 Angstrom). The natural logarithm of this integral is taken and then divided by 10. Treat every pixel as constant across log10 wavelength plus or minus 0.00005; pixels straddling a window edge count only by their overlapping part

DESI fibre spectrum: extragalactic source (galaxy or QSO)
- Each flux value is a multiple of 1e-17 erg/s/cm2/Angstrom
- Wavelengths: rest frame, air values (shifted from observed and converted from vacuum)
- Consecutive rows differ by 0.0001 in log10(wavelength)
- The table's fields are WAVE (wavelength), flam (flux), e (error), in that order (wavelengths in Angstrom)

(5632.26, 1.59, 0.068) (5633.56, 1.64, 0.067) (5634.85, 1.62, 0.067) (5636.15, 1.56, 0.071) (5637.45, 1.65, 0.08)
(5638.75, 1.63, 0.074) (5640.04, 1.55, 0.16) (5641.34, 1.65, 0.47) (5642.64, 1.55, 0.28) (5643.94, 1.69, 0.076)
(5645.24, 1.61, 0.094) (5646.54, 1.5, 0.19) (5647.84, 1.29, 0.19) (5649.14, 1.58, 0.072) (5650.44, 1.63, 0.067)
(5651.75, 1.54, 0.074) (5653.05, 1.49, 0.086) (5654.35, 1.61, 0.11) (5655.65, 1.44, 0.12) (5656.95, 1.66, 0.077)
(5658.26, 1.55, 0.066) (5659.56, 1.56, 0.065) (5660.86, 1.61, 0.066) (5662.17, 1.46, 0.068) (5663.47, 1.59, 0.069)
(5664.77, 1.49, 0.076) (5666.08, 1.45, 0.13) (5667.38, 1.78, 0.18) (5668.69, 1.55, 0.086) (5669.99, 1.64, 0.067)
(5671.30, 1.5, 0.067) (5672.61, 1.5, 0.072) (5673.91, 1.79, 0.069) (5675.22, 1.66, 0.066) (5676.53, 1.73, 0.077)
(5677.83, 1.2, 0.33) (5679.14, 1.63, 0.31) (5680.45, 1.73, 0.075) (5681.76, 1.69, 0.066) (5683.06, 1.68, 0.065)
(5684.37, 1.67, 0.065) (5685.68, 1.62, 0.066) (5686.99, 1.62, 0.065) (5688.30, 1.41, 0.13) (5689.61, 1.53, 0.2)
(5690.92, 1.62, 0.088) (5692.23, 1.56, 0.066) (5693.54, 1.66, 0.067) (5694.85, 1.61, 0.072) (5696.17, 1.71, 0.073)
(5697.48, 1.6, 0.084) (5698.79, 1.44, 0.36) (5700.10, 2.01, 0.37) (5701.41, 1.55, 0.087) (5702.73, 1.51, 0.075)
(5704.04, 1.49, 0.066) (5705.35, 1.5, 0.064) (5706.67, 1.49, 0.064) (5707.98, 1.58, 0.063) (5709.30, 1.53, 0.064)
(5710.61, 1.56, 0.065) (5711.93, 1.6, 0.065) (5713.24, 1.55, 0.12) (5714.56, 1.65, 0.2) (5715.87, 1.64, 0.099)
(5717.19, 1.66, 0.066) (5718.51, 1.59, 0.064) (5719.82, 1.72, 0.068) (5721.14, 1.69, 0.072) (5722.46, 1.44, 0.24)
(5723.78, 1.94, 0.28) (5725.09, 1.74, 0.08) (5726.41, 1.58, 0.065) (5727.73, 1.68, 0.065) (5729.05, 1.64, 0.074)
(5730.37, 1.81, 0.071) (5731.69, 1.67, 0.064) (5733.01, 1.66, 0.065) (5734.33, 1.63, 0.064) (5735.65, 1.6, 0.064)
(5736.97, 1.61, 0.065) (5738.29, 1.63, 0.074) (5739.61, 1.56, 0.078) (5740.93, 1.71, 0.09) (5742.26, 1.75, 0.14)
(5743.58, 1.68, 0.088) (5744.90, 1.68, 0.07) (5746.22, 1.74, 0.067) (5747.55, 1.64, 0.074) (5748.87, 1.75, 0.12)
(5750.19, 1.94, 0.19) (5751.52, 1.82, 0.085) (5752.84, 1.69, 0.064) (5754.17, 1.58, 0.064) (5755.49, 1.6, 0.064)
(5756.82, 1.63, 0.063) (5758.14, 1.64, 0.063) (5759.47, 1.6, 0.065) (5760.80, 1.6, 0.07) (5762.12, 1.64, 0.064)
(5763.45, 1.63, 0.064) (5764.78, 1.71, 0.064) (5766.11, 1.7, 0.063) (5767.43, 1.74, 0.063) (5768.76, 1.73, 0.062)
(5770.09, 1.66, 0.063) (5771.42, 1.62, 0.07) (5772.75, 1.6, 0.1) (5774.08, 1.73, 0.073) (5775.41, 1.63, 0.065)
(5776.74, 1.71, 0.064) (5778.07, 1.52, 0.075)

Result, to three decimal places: 0.266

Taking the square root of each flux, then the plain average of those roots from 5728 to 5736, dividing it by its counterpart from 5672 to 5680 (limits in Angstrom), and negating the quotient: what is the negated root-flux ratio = -1.03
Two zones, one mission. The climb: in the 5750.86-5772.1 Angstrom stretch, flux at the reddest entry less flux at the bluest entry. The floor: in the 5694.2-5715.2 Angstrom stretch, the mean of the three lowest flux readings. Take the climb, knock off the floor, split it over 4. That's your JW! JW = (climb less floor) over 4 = -0.42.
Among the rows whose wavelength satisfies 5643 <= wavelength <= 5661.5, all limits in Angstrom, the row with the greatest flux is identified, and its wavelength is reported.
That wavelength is 5643.94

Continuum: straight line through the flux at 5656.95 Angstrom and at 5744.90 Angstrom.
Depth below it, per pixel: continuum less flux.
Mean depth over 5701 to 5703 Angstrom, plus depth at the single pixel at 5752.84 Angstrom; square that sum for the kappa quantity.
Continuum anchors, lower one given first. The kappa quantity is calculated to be 0.017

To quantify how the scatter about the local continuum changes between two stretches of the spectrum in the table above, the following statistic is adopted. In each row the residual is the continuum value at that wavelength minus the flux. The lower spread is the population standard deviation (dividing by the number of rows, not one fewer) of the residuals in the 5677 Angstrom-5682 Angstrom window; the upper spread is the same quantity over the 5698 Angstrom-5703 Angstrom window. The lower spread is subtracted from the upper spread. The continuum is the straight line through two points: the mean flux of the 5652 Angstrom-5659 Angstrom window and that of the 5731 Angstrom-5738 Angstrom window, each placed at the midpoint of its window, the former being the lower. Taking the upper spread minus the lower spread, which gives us 0.014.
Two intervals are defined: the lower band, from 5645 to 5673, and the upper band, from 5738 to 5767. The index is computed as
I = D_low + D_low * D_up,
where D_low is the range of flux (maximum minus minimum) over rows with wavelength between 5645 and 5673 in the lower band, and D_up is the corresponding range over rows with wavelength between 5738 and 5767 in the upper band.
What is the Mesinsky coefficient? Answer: 0.68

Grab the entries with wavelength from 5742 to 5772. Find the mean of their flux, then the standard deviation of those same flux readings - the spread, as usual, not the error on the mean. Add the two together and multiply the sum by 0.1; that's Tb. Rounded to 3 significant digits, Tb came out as 0.177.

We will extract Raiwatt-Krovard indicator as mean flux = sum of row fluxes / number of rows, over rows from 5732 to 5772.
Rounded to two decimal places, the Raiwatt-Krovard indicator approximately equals 1.67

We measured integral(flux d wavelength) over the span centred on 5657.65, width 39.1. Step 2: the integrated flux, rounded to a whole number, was 62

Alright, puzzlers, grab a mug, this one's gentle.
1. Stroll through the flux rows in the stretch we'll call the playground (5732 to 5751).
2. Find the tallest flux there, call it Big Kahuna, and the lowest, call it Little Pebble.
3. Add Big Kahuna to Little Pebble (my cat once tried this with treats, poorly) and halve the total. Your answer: 1.75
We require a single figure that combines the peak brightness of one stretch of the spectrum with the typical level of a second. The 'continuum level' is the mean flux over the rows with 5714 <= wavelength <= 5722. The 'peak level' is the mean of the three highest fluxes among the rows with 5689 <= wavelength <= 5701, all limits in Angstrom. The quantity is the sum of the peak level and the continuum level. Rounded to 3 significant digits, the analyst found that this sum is 3.45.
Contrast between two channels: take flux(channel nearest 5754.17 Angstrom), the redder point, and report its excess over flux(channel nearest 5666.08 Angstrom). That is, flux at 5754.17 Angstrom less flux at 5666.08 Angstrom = 0.13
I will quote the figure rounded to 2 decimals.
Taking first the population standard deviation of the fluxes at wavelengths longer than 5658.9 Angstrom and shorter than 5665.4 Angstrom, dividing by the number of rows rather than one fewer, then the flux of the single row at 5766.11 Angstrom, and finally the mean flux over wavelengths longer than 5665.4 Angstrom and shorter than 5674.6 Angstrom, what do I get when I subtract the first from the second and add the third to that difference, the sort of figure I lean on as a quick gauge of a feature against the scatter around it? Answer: 3.24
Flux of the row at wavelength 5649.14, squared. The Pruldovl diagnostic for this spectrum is 2.50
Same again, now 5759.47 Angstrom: 2.56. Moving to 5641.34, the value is 2.72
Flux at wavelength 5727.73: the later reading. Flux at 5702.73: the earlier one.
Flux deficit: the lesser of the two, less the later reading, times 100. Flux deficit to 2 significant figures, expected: -17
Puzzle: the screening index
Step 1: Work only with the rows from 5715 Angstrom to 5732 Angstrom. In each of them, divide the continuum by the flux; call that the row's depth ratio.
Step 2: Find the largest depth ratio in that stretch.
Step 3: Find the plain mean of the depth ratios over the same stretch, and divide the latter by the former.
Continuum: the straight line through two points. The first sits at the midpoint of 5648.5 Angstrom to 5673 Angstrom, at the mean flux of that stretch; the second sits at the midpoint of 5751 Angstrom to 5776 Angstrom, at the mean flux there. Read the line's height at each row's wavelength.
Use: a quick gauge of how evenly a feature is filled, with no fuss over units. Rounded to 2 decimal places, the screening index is 0.86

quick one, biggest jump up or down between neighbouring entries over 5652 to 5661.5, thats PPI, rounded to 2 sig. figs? 0.22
